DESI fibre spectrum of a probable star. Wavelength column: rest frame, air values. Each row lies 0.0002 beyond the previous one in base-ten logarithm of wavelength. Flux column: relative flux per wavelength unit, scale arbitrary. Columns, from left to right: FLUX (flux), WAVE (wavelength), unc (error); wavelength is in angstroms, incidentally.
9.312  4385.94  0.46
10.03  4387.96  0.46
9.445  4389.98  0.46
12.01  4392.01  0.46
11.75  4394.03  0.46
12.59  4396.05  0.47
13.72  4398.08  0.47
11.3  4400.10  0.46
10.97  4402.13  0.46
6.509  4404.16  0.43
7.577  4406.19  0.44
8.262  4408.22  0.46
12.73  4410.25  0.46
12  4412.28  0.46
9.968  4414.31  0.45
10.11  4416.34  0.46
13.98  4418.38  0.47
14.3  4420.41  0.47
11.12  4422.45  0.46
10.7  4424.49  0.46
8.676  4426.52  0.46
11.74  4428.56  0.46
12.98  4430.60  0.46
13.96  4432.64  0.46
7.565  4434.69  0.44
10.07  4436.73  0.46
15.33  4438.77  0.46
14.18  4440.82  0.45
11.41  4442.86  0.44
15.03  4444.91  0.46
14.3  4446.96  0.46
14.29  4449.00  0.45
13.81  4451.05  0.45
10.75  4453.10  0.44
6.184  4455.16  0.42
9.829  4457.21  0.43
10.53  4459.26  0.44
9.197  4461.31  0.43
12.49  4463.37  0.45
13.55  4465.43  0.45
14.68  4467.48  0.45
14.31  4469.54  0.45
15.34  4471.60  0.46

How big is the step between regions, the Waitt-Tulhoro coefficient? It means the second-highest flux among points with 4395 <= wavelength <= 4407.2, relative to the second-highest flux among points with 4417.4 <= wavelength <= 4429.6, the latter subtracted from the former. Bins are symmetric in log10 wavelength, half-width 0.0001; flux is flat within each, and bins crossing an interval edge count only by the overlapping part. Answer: -1.4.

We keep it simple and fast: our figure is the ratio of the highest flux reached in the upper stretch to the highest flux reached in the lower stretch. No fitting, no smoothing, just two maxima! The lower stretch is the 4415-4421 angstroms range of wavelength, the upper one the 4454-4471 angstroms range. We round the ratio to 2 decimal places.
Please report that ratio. 1.03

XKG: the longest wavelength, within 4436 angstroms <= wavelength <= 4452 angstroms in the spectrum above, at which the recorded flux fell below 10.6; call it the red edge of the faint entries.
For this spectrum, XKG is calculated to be 4436.73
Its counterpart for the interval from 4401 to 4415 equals 4414.31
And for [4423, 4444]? 4436.73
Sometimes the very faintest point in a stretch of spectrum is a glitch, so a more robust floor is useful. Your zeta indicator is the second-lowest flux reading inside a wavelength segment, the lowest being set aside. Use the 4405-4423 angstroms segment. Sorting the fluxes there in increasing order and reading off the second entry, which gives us 8.262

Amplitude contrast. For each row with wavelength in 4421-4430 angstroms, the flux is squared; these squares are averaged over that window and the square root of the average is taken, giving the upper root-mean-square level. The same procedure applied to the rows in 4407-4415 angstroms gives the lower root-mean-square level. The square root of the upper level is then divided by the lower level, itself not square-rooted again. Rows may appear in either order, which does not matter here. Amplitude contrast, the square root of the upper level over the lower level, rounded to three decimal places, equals 0.299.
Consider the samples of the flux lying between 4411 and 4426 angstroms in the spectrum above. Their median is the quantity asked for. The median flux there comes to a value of 11.1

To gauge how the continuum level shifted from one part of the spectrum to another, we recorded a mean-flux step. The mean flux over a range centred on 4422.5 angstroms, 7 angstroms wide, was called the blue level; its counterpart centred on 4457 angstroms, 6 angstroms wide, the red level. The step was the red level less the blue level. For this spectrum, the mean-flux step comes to -3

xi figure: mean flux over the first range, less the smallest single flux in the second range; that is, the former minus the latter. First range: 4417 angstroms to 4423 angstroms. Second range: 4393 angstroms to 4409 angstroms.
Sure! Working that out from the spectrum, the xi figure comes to 6.6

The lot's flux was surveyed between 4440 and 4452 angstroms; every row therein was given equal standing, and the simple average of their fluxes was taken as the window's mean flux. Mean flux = 13.8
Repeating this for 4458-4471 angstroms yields 12.5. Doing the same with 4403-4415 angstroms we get 9.5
